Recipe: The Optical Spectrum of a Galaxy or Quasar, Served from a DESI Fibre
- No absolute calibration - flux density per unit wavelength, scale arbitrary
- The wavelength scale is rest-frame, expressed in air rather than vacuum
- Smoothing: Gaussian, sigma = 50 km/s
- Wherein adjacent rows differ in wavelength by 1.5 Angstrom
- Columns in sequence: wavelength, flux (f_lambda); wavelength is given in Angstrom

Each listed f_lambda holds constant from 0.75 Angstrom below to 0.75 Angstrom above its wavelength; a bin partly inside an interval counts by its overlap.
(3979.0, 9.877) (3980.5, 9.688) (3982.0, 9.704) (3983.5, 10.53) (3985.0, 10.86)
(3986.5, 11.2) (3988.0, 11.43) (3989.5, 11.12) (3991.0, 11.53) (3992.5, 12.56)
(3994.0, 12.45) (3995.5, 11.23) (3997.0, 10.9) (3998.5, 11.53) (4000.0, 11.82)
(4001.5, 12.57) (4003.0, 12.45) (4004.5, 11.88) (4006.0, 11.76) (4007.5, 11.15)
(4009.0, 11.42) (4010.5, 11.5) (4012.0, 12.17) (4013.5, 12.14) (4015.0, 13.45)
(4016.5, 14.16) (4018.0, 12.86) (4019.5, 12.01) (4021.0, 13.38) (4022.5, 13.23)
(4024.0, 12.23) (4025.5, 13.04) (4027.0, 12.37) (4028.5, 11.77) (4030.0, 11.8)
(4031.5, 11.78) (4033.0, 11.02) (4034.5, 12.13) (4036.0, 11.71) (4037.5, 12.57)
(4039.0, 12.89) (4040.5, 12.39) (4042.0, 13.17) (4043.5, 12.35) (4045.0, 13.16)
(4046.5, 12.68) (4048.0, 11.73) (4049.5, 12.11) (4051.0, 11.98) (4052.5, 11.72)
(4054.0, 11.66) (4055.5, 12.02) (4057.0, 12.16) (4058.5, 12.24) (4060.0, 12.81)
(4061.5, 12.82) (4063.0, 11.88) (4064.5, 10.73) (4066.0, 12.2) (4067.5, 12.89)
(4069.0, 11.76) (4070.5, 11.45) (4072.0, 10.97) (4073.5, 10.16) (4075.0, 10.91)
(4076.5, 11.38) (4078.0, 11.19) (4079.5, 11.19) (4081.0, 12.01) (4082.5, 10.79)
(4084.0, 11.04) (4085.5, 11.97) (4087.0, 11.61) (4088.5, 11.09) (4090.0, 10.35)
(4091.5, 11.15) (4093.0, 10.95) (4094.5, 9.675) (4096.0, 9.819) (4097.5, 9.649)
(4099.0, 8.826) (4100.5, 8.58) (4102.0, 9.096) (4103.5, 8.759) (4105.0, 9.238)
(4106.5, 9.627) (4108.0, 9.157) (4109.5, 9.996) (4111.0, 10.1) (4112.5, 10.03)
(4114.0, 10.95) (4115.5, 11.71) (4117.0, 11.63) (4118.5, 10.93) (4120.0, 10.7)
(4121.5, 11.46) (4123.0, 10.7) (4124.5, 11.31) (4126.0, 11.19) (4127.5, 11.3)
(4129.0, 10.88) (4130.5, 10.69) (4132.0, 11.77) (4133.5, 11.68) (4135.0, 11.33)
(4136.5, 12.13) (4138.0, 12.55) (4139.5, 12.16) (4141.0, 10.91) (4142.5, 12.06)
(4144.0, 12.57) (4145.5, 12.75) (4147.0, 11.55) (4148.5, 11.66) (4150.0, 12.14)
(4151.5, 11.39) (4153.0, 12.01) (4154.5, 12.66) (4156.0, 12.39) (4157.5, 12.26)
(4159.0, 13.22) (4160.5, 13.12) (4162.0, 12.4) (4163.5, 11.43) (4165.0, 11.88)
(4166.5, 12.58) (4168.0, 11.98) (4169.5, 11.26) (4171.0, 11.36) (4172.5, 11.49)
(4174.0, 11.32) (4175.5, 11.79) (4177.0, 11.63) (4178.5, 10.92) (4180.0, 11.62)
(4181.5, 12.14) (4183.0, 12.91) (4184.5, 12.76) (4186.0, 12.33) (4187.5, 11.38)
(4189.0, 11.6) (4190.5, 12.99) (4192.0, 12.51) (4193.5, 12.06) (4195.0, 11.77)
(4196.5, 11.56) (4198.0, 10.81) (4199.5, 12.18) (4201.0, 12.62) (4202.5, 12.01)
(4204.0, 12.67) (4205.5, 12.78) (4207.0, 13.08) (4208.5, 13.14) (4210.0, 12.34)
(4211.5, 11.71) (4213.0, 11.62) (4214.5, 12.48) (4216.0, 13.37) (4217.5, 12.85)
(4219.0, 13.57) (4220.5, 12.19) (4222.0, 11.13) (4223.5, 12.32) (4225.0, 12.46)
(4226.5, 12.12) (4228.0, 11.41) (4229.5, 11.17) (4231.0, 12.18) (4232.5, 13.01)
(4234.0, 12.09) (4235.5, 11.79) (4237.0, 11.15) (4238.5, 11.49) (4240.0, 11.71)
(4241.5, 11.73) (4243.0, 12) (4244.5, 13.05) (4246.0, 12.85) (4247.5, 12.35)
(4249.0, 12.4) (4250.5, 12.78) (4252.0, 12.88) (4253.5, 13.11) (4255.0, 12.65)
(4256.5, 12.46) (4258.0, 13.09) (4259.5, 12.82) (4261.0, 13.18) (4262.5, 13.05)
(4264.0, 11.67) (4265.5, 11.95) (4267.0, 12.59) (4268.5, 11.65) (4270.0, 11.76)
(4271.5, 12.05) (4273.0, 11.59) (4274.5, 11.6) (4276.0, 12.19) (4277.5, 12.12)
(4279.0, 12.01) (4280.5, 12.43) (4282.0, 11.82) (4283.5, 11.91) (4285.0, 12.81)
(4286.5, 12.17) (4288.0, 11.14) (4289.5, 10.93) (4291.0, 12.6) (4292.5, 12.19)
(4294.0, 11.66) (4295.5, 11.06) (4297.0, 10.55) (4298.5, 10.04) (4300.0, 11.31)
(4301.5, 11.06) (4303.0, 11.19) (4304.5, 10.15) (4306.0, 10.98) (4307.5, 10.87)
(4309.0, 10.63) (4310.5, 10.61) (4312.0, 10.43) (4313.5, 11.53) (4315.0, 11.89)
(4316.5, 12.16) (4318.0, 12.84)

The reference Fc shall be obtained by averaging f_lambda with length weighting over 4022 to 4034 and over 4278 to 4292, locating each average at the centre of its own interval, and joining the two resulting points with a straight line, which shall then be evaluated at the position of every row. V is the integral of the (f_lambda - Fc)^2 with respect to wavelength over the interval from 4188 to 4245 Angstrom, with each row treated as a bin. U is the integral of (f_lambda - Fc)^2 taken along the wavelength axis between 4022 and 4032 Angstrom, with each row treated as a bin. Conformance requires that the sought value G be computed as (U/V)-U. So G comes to -3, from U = 3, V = 27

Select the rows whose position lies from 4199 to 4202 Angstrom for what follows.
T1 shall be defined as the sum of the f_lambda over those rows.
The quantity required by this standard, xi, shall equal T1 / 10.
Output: 2.48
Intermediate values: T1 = 24.8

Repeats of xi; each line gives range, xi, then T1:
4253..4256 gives 2.58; 25.8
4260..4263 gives 2.62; 26.2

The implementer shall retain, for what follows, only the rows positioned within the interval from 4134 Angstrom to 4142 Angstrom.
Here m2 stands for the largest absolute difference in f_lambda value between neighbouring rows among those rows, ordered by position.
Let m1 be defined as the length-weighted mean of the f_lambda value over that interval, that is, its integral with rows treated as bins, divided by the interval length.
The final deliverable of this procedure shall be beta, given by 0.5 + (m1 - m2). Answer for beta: 11.1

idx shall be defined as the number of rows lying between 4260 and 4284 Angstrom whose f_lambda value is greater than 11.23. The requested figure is 16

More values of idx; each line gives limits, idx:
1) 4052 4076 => 12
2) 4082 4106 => 2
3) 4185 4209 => 15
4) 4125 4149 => 12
